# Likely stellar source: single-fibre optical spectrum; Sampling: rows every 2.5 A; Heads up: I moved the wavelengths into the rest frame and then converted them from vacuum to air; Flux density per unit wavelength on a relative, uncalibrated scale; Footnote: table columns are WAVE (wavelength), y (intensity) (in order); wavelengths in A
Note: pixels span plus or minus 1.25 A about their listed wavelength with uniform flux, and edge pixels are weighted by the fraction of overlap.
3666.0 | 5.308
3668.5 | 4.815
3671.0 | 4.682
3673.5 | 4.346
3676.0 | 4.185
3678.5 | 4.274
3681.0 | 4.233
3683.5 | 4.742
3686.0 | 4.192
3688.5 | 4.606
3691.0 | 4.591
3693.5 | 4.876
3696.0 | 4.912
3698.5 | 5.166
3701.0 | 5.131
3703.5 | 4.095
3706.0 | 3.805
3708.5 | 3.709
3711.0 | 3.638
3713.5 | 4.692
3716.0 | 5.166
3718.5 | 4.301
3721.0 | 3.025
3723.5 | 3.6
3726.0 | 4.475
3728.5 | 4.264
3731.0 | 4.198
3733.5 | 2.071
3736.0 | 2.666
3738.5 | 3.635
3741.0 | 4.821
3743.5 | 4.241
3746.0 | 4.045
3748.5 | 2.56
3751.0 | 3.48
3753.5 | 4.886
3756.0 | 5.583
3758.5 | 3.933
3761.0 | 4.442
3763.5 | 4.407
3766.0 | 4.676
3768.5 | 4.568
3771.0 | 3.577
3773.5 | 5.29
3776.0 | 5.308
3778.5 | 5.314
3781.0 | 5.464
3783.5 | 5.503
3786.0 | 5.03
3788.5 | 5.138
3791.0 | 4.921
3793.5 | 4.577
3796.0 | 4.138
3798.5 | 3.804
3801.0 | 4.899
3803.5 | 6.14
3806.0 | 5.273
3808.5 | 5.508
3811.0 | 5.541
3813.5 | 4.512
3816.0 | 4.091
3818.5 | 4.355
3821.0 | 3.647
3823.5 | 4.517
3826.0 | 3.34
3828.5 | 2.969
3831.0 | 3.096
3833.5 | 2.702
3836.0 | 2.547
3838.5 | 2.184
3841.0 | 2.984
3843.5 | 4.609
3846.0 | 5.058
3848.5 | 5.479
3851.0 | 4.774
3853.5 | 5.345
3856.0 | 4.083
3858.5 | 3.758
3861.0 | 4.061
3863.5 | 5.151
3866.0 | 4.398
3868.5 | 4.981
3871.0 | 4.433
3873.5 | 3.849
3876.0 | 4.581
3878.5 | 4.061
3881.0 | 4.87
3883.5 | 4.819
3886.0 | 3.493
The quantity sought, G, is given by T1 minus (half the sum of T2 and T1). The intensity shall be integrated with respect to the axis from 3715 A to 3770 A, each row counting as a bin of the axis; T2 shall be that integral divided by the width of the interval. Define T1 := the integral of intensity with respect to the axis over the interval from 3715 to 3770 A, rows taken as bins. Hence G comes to 109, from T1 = 222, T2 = 4.0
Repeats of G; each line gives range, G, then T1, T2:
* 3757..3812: 132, 269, 4.9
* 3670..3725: 118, 240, 4.4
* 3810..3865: 109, 222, 4.0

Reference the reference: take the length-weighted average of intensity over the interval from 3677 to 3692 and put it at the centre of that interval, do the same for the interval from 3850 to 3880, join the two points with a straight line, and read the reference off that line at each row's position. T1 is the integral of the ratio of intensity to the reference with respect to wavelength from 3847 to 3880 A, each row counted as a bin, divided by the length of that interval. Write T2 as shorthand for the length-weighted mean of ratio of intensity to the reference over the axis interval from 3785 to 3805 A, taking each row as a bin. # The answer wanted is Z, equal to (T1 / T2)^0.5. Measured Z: 0.97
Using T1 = 1.02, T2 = 1.09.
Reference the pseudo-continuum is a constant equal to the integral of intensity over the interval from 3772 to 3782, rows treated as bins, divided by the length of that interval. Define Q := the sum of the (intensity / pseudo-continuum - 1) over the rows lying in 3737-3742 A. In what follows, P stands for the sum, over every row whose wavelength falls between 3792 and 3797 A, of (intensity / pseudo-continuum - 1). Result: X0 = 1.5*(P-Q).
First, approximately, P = -0.4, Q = -0.4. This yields 0.07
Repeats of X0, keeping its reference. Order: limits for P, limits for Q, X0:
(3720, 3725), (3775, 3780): -1.13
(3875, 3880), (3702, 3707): 0.21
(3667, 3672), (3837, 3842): 1.23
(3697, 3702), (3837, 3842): 1.45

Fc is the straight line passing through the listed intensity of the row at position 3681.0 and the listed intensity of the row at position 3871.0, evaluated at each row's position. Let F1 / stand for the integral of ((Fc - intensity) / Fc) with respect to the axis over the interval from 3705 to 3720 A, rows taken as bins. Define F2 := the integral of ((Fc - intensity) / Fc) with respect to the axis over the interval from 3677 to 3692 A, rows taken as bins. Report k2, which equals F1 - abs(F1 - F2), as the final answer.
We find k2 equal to -0.7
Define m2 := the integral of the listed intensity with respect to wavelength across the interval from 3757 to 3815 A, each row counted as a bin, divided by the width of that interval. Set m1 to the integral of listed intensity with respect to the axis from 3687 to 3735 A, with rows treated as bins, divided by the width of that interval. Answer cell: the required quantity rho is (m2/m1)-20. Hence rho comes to -18.8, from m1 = 4.22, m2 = 4.87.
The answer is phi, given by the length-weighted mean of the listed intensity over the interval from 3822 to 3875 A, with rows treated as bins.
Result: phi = 4.02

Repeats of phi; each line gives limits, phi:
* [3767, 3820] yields 4.90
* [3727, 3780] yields 4.20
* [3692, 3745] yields 4.12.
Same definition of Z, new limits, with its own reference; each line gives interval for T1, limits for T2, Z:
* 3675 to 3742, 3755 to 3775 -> 0.96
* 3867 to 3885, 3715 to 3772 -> 1.06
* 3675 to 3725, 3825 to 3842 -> 1.24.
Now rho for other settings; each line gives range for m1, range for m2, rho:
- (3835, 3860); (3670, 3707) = -18.9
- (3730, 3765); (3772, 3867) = -18.9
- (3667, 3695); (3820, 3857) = -19.2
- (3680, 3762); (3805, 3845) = -19.1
